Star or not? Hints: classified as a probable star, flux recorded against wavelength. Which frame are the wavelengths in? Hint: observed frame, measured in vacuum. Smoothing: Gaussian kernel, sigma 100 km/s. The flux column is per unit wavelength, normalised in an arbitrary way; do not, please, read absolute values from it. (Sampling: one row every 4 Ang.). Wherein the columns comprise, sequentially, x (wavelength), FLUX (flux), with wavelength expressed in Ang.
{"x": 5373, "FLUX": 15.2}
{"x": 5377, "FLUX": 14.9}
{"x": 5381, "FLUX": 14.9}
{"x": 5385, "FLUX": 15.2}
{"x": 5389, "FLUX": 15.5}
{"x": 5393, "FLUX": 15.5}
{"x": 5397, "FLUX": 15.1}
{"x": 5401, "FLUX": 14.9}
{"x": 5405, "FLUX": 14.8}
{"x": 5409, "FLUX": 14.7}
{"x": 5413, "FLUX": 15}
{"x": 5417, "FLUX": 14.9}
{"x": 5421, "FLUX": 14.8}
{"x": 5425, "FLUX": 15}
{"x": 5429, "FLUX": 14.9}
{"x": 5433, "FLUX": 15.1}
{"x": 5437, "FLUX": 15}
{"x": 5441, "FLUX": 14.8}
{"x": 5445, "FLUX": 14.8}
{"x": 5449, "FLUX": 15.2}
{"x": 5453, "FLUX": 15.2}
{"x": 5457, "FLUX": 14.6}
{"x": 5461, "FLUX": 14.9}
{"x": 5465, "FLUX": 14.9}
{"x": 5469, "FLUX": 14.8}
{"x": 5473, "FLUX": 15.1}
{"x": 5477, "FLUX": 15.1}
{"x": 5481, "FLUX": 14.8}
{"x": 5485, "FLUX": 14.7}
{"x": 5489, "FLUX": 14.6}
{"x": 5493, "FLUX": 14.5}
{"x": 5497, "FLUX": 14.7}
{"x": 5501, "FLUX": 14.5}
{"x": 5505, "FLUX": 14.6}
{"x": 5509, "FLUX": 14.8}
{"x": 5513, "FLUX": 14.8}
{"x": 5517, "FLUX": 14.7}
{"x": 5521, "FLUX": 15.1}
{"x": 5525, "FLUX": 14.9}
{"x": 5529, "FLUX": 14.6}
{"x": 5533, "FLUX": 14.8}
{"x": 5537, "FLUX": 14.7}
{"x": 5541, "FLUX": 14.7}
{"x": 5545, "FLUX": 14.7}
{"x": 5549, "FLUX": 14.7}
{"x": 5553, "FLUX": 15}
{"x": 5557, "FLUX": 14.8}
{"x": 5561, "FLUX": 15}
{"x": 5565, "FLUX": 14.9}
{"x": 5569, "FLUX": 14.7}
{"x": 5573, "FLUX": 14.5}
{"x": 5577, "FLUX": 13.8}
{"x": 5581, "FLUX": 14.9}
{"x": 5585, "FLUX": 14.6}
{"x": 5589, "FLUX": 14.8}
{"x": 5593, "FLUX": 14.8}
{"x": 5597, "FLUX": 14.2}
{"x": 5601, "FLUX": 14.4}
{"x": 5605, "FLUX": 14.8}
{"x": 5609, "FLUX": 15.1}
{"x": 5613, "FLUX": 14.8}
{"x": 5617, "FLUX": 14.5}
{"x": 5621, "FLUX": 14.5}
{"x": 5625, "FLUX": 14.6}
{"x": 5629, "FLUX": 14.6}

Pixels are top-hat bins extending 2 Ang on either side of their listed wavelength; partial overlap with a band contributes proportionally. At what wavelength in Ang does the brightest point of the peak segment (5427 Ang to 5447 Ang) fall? 5433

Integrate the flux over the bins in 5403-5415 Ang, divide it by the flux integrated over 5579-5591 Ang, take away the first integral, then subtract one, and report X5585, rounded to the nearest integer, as -178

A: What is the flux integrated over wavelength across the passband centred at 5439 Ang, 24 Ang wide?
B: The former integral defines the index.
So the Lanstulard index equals 359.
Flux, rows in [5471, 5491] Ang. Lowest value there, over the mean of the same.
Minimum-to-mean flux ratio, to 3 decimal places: 0.983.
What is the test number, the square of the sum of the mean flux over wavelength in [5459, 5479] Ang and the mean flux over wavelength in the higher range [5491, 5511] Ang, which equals 875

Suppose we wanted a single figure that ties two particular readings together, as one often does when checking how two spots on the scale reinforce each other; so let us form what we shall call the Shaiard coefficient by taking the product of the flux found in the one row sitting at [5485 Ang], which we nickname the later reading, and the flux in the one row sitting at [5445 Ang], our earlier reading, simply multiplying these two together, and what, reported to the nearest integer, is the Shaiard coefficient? 218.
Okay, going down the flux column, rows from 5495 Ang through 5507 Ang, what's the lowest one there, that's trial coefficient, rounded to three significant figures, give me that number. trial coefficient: 14.5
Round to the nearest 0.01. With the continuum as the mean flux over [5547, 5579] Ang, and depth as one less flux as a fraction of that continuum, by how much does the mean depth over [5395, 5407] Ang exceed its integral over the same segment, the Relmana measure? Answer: 0.19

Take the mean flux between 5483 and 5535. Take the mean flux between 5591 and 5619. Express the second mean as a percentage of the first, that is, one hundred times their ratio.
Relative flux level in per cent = 99.6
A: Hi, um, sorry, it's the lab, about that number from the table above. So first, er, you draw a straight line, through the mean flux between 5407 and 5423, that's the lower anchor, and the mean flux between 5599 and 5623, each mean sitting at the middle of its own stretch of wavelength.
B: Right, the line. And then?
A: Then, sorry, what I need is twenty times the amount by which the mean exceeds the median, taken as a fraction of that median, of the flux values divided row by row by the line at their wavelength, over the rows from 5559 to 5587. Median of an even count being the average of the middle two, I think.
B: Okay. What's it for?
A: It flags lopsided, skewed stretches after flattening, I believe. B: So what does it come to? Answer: -0.093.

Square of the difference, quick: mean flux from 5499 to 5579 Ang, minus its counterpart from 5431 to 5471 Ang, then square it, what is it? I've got 0.046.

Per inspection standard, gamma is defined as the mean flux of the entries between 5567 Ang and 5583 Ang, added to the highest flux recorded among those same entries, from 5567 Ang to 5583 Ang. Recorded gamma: 29.4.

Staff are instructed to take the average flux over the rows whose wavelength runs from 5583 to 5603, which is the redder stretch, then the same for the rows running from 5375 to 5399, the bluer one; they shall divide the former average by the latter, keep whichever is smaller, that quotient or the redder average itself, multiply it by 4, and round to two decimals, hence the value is 3.84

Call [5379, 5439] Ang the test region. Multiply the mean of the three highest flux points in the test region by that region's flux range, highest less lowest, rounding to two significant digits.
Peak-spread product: 12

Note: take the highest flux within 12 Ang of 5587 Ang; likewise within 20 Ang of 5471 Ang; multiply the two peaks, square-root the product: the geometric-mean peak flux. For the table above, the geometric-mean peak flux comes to 15.0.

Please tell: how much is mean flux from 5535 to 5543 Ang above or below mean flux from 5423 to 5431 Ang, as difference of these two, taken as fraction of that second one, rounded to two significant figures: -0.017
